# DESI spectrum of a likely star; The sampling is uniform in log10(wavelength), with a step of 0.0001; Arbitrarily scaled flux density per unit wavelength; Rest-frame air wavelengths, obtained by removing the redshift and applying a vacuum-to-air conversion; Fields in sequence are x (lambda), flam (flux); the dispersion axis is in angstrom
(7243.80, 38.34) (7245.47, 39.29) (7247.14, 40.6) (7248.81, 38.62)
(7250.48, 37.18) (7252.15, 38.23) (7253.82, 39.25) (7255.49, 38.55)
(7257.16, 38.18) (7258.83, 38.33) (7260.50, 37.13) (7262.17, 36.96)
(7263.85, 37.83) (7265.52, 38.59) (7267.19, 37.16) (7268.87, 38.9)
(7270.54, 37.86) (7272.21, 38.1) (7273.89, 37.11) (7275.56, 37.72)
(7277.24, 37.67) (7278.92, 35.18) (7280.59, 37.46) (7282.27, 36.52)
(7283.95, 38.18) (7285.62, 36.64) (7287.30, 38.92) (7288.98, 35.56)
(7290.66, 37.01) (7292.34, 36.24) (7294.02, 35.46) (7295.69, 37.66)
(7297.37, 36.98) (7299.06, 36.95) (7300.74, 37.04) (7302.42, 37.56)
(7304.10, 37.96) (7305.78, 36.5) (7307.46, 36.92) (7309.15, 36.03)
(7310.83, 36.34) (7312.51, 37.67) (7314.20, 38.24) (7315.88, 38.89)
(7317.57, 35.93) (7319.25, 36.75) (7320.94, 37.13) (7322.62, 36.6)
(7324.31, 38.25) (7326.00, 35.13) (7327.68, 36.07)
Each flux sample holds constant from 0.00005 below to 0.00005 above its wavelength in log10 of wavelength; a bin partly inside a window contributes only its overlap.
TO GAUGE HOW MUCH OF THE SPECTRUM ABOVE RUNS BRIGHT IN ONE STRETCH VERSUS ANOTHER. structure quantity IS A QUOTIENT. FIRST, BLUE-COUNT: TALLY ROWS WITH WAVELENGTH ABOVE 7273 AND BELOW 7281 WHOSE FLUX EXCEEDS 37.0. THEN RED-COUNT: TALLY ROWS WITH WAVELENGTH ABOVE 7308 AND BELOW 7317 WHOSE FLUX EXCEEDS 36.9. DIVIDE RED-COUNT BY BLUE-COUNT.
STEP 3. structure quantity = 0.75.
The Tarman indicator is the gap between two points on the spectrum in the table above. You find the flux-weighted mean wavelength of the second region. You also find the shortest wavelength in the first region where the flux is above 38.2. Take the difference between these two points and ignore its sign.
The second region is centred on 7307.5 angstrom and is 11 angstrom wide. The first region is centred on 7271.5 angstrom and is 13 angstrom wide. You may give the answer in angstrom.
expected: 41.9 angstrom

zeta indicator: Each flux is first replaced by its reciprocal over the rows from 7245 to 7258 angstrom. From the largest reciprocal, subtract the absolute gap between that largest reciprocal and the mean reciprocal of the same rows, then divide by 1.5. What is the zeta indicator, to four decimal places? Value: 0.0172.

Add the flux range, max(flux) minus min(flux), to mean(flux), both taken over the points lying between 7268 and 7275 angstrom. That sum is 39.8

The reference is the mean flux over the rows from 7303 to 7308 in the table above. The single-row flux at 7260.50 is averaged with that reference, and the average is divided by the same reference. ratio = 1.00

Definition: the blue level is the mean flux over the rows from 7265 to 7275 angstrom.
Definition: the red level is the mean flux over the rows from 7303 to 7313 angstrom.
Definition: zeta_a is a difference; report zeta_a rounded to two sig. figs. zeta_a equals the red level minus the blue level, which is -1.0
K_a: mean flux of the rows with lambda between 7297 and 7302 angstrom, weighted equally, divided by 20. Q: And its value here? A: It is 1.85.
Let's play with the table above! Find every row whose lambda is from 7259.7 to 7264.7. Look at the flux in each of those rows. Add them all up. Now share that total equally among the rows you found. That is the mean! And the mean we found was 37.3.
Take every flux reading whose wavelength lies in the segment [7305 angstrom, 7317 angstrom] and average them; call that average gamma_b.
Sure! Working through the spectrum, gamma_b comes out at 37.2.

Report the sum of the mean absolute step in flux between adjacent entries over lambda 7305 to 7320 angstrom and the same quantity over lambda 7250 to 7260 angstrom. 1.65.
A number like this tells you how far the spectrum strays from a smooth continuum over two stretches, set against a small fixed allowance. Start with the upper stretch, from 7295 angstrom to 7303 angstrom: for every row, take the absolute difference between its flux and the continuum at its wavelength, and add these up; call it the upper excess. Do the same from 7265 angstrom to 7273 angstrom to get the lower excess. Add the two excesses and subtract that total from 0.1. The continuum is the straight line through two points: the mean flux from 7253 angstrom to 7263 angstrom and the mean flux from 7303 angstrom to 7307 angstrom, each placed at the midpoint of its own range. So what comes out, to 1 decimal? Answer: -4.2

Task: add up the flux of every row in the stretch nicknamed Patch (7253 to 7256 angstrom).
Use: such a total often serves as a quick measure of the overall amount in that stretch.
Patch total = 77.8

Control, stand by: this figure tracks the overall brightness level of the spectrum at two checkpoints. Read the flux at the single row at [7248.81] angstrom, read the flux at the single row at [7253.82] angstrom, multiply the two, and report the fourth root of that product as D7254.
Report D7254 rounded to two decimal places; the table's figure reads 6.24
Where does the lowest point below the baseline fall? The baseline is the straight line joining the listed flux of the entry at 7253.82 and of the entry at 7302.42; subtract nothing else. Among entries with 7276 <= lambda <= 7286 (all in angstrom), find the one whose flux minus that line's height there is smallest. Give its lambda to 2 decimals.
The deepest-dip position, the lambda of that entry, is 7278.92 angstrom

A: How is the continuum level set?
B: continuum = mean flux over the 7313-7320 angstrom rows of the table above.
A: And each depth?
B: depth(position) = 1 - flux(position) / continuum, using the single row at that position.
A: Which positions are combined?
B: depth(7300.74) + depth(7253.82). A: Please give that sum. -0.04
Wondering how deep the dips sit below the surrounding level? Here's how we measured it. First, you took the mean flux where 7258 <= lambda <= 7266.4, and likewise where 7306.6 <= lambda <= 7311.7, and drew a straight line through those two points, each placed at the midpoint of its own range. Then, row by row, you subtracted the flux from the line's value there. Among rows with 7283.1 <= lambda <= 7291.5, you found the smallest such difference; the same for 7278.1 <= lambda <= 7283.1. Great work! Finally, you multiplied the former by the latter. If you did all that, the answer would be 0.4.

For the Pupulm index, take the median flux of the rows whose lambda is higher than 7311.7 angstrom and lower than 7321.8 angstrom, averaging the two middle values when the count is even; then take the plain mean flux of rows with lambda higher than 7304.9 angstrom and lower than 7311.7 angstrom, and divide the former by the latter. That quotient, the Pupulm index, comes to 1.03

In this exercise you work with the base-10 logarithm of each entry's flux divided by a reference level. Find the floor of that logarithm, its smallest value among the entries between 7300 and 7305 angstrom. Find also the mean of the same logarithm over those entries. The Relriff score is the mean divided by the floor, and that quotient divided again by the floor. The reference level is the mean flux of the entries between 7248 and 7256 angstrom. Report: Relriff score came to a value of -42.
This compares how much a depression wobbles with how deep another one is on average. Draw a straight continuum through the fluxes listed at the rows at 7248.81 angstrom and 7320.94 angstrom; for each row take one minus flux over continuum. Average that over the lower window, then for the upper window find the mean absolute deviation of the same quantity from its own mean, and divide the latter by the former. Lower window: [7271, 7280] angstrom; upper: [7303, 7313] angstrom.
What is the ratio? 0.7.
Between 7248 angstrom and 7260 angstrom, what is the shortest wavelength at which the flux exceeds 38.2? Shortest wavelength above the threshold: 7248.81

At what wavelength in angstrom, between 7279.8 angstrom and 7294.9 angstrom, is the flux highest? 7287.30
